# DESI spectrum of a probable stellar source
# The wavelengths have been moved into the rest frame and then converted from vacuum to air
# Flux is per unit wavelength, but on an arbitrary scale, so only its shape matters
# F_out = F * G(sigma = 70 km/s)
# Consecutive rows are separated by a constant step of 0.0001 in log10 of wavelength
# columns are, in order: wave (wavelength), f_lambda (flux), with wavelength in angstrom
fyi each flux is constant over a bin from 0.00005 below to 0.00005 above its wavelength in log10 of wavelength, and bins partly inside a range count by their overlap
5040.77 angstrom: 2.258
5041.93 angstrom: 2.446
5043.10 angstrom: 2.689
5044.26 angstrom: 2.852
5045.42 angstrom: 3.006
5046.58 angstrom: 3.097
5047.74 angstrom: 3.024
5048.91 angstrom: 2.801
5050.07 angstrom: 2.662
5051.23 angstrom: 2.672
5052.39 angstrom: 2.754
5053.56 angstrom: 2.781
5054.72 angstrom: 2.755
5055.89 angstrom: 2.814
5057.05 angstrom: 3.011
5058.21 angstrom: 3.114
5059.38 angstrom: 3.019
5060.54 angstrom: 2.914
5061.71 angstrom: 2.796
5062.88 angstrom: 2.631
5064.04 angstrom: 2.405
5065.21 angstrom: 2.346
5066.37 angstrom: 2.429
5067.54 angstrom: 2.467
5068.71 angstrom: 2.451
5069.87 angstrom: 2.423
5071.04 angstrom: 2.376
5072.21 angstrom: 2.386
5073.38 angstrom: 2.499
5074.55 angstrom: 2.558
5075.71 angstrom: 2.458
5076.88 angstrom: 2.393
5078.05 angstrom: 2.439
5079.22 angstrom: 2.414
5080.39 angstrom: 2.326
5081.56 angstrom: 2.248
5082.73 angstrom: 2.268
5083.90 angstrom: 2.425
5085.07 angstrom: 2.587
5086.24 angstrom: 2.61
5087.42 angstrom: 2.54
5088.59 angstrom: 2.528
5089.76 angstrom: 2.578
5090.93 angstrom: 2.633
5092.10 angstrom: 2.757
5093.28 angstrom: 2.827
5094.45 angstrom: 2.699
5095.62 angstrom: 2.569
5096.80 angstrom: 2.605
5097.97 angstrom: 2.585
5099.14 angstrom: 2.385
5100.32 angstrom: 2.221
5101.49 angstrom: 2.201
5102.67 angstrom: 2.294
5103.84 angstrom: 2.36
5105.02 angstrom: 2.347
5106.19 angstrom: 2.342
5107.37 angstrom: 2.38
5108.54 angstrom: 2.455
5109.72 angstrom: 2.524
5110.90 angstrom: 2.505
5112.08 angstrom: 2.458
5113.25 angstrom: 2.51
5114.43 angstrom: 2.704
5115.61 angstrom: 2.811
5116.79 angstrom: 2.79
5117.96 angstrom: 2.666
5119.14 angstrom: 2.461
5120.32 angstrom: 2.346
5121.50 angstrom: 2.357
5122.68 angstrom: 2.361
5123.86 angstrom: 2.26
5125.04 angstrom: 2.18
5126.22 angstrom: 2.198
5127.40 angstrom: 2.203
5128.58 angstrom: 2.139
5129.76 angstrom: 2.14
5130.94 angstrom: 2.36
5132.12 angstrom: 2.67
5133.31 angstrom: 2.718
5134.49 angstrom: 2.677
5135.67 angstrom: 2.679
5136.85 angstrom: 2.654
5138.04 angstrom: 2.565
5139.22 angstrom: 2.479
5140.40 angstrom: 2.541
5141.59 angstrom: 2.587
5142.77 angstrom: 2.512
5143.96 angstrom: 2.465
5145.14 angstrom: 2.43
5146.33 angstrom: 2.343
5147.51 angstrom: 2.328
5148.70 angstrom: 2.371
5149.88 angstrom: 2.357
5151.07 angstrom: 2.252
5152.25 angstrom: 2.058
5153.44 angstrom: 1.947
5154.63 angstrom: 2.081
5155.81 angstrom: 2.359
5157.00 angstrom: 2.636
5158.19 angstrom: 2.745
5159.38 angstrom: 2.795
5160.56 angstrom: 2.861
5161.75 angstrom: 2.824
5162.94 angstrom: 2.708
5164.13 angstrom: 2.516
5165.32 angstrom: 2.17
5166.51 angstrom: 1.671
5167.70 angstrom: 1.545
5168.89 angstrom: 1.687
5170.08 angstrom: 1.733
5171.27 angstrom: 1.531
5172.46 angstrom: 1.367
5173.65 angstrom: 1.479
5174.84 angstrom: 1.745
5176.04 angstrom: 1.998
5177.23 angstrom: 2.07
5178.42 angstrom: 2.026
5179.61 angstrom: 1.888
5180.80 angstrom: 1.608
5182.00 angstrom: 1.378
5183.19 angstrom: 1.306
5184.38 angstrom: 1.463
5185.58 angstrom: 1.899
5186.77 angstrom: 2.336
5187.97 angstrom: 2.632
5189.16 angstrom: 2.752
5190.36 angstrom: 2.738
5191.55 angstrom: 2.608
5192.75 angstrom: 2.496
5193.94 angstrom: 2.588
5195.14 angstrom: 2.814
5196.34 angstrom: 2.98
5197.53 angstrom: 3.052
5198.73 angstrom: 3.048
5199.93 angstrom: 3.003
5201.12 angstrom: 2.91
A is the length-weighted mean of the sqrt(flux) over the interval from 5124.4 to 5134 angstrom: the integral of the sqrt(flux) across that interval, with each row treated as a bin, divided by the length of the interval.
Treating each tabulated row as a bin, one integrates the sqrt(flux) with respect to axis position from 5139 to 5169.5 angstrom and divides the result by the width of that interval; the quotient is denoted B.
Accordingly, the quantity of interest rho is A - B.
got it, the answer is -0.01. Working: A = 1.52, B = 1.53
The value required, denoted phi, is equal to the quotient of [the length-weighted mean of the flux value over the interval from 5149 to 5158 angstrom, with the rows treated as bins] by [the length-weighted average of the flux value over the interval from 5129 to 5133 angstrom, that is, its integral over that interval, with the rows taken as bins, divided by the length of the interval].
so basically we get 0.9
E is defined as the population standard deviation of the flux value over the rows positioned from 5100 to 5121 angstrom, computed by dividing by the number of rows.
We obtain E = 0.17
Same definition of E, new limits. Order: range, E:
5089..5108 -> 0.19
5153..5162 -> 0.33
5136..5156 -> 0.19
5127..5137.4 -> 0.24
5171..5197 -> 0.54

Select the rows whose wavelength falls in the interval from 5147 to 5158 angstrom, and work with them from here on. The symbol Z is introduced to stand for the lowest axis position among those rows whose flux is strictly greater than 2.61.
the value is 5157.00 angstrom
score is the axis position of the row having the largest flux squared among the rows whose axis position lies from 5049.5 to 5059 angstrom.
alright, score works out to 5058.21 angstrom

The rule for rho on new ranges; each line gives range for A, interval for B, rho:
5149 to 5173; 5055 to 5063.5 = -0.23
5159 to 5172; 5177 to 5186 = 0.17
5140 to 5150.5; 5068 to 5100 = -0.02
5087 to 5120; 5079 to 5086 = 0.04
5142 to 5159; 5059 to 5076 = -0.06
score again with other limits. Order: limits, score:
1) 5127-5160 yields 5159.38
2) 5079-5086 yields 5085.07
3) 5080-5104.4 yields 5093.28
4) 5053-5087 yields 5058.21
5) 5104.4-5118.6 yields 5115.61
